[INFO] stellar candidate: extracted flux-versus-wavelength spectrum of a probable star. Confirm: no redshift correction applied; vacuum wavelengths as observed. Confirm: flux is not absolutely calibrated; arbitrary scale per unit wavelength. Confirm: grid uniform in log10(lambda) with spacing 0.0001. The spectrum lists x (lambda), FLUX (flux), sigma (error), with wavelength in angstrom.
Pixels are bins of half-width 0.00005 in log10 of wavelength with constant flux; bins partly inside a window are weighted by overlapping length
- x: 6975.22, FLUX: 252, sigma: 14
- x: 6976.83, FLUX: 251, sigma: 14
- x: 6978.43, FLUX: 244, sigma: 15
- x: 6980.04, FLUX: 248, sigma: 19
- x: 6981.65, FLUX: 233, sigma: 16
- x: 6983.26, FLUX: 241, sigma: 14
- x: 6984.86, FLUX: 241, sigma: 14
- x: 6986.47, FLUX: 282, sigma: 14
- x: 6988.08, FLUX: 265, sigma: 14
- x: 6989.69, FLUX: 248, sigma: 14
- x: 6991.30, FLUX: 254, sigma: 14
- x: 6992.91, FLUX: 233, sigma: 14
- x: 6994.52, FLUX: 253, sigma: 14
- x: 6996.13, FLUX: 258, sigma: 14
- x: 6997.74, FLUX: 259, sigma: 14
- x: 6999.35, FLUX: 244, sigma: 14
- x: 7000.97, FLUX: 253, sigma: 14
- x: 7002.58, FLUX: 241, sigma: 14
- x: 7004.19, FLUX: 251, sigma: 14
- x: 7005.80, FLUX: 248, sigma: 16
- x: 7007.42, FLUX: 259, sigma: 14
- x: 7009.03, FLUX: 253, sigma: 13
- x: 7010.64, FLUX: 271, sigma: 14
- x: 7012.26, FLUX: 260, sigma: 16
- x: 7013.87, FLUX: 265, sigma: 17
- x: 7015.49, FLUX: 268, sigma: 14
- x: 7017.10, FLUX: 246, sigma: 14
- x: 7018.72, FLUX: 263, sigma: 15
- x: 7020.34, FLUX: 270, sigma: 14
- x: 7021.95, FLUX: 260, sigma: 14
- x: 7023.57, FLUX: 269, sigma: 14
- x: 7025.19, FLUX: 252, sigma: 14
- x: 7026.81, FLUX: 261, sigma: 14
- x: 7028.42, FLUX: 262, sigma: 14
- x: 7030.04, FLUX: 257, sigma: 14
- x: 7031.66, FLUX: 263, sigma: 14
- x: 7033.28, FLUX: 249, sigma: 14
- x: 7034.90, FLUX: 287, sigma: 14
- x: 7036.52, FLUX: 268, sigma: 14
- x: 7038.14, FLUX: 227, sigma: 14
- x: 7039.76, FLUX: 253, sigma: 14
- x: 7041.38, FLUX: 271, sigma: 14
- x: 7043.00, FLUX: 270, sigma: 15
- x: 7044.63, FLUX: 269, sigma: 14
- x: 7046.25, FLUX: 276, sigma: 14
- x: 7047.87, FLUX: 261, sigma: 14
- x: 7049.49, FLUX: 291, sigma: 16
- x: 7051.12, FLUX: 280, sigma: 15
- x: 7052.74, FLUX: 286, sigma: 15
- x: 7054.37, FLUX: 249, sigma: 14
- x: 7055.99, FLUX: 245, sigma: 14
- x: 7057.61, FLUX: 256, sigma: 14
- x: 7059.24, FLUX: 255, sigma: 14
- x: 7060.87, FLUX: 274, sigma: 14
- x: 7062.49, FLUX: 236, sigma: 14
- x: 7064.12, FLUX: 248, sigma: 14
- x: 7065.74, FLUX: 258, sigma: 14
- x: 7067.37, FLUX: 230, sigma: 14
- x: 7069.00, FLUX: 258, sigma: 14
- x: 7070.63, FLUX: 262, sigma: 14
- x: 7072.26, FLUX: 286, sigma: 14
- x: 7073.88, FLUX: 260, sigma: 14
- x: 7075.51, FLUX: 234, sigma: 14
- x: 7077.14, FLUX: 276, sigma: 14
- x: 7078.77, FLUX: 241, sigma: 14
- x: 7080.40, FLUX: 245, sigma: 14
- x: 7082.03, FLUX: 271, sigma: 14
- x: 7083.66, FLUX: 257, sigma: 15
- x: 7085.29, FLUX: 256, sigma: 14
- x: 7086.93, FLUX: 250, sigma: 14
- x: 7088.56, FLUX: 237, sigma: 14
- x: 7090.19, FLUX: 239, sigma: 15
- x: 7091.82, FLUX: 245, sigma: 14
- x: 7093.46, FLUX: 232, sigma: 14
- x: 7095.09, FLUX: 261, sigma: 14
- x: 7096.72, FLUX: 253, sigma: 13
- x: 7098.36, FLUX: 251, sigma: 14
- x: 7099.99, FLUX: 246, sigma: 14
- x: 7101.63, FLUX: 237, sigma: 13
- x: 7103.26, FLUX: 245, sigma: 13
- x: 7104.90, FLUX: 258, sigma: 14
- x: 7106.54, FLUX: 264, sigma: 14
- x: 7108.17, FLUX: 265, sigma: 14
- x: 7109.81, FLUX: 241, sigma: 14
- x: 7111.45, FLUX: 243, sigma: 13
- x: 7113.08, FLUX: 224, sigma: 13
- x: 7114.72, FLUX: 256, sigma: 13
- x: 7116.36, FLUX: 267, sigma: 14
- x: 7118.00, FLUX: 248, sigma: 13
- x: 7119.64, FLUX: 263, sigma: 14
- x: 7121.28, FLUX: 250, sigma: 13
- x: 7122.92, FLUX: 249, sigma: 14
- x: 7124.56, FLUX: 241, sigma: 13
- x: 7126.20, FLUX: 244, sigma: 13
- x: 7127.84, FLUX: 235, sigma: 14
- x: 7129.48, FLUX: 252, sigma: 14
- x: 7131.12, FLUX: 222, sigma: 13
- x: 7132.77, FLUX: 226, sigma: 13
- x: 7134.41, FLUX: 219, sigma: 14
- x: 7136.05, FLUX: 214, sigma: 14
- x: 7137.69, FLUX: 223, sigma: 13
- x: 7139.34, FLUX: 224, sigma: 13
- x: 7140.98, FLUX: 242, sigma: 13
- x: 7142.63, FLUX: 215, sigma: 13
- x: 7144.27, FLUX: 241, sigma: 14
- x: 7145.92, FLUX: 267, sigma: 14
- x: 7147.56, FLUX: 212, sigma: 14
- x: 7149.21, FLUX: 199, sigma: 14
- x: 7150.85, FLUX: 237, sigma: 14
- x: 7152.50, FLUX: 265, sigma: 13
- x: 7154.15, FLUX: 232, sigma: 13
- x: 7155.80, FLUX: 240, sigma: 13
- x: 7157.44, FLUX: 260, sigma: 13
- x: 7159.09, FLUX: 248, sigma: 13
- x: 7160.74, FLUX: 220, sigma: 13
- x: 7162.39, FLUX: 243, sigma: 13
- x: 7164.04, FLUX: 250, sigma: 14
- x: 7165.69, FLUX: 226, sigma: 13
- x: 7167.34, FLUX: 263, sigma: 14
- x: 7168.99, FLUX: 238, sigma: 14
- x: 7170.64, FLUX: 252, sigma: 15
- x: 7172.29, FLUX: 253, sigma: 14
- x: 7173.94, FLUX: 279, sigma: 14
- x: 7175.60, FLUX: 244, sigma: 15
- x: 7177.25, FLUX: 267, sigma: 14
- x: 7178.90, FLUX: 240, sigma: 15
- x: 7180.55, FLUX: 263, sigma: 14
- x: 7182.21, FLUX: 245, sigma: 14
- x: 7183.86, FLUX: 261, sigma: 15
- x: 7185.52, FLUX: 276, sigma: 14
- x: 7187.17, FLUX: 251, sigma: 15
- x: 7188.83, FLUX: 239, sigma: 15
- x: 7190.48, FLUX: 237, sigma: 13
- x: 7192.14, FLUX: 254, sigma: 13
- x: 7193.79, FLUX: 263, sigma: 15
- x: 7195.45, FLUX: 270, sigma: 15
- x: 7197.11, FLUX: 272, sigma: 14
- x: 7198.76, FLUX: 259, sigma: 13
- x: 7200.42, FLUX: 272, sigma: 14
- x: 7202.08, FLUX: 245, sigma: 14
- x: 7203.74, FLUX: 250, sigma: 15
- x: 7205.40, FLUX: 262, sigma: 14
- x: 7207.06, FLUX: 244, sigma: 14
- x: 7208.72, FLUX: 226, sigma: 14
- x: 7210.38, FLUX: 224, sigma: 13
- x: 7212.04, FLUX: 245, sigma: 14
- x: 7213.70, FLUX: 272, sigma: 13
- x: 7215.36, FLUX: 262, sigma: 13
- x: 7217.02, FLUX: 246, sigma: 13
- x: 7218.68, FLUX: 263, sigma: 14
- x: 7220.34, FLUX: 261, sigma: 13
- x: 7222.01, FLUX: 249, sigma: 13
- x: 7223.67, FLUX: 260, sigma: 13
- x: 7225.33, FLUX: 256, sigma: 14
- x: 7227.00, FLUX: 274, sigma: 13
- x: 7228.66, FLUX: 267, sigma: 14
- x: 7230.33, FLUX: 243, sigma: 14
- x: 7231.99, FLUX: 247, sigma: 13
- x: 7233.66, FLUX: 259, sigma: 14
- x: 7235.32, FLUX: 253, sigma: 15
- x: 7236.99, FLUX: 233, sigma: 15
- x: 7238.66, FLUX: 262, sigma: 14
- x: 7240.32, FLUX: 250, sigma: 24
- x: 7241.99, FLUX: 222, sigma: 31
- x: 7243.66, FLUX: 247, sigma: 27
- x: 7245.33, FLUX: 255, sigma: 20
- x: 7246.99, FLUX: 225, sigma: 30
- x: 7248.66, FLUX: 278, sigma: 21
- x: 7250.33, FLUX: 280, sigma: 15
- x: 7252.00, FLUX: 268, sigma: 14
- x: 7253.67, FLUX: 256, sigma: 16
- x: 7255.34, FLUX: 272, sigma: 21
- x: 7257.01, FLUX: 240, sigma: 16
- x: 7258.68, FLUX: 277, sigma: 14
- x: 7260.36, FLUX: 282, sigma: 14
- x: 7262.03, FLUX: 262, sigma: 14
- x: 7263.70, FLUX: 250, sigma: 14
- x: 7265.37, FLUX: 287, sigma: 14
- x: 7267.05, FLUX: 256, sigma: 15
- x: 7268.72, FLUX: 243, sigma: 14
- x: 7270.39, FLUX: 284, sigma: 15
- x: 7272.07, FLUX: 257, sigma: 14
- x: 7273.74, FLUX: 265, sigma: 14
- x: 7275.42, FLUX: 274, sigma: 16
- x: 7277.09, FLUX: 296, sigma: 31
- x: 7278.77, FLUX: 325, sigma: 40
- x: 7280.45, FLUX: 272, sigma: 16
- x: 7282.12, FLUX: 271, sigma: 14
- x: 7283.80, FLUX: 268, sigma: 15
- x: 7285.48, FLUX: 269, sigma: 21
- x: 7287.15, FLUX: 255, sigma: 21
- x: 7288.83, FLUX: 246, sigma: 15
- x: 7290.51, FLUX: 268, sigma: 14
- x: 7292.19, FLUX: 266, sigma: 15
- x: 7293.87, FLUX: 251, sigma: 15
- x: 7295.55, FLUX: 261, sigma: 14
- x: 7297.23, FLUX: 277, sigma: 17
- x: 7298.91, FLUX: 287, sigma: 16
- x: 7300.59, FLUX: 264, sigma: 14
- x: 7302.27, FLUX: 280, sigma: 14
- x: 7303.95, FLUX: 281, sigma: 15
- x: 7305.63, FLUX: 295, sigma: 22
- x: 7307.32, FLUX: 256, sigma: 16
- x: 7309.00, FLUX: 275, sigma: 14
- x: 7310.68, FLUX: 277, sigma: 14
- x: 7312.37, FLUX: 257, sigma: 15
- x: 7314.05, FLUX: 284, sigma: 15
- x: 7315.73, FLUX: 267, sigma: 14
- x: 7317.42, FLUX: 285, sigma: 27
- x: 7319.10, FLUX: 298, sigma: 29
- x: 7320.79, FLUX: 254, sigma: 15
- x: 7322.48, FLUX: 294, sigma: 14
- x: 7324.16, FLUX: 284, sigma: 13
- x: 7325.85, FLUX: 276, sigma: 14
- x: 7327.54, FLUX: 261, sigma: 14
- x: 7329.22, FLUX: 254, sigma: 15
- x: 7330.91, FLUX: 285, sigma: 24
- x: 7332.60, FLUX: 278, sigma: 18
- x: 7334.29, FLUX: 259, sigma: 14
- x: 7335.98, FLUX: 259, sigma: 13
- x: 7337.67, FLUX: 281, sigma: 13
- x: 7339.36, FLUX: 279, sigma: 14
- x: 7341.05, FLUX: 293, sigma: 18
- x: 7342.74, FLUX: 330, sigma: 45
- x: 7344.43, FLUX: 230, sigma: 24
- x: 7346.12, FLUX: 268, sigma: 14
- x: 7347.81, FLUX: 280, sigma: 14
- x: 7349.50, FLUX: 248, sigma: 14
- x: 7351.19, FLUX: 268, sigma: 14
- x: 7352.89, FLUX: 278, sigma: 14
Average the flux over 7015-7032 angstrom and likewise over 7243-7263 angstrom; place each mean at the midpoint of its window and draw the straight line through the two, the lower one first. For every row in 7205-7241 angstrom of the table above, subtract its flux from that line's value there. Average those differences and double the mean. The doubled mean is 18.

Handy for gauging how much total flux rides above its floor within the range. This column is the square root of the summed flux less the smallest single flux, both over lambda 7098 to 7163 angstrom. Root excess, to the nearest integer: 97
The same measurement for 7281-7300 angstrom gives 52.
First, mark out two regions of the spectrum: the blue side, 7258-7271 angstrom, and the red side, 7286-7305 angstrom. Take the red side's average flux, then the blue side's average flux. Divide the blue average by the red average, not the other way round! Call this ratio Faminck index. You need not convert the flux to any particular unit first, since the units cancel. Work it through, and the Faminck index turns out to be 1.00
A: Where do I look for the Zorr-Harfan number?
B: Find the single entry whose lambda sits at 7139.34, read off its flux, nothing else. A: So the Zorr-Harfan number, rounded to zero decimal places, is 224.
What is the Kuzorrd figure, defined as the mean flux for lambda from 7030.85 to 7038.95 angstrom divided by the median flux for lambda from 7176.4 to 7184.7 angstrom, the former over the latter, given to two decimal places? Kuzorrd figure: 0.99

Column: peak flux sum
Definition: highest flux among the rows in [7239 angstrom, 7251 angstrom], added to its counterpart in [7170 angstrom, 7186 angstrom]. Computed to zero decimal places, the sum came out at 559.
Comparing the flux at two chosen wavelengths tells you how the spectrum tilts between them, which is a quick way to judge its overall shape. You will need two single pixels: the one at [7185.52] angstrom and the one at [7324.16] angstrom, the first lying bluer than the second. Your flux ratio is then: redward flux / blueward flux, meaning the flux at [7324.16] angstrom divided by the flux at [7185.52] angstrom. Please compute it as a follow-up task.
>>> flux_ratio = 1.029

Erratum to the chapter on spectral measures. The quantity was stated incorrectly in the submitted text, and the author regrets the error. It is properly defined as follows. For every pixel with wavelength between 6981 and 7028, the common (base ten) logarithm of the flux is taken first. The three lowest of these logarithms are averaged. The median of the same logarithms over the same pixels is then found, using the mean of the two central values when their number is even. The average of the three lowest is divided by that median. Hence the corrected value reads 0.986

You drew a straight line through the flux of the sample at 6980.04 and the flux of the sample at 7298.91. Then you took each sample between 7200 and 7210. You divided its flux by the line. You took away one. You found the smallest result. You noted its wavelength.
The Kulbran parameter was 7208.72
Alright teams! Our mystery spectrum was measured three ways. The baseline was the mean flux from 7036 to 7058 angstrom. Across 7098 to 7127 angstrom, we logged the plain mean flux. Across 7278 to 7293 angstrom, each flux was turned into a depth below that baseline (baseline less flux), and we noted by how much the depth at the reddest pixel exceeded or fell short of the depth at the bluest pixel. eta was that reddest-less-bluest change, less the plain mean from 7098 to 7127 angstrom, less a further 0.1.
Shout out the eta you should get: -191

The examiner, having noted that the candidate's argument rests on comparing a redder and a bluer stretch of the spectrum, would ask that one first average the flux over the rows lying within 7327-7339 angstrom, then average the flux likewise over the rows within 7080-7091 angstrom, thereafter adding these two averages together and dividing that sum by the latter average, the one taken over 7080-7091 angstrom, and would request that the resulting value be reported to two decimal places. 2.07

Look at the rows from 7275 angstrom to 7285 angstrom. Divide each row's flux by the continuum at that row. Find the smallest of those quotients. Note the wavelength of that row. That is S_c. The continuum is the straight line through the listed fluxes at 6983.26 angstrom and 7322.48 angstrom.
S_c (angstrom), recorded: 7283.80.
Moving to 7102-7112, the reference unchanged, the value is 7109.81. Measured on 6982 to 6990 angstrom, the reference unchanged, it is 6984.86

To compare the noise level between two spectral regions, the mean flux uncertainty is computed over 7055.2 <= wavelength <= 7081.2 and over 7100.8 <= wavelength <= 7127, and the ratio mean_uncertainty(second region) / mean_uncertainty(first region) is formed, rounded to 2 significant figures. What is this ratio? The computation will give 0.96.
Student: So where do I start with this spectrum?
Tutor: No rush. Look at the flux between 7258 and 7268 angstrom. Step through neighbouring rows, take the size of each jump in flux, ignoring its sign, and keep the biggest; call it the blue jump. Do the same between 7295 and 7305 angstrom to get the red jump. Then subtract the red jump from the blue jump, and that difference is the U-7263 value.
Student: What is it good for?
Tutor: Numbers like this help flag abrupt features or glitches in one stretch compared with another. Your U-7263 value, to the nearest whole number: 14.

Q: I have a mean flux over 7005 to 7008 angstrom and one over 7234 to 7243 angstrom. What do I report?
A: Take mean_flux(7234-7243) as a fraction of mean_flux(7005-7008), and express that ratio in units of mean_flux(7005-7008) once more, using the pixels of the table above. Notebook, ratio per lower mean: 0.0038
